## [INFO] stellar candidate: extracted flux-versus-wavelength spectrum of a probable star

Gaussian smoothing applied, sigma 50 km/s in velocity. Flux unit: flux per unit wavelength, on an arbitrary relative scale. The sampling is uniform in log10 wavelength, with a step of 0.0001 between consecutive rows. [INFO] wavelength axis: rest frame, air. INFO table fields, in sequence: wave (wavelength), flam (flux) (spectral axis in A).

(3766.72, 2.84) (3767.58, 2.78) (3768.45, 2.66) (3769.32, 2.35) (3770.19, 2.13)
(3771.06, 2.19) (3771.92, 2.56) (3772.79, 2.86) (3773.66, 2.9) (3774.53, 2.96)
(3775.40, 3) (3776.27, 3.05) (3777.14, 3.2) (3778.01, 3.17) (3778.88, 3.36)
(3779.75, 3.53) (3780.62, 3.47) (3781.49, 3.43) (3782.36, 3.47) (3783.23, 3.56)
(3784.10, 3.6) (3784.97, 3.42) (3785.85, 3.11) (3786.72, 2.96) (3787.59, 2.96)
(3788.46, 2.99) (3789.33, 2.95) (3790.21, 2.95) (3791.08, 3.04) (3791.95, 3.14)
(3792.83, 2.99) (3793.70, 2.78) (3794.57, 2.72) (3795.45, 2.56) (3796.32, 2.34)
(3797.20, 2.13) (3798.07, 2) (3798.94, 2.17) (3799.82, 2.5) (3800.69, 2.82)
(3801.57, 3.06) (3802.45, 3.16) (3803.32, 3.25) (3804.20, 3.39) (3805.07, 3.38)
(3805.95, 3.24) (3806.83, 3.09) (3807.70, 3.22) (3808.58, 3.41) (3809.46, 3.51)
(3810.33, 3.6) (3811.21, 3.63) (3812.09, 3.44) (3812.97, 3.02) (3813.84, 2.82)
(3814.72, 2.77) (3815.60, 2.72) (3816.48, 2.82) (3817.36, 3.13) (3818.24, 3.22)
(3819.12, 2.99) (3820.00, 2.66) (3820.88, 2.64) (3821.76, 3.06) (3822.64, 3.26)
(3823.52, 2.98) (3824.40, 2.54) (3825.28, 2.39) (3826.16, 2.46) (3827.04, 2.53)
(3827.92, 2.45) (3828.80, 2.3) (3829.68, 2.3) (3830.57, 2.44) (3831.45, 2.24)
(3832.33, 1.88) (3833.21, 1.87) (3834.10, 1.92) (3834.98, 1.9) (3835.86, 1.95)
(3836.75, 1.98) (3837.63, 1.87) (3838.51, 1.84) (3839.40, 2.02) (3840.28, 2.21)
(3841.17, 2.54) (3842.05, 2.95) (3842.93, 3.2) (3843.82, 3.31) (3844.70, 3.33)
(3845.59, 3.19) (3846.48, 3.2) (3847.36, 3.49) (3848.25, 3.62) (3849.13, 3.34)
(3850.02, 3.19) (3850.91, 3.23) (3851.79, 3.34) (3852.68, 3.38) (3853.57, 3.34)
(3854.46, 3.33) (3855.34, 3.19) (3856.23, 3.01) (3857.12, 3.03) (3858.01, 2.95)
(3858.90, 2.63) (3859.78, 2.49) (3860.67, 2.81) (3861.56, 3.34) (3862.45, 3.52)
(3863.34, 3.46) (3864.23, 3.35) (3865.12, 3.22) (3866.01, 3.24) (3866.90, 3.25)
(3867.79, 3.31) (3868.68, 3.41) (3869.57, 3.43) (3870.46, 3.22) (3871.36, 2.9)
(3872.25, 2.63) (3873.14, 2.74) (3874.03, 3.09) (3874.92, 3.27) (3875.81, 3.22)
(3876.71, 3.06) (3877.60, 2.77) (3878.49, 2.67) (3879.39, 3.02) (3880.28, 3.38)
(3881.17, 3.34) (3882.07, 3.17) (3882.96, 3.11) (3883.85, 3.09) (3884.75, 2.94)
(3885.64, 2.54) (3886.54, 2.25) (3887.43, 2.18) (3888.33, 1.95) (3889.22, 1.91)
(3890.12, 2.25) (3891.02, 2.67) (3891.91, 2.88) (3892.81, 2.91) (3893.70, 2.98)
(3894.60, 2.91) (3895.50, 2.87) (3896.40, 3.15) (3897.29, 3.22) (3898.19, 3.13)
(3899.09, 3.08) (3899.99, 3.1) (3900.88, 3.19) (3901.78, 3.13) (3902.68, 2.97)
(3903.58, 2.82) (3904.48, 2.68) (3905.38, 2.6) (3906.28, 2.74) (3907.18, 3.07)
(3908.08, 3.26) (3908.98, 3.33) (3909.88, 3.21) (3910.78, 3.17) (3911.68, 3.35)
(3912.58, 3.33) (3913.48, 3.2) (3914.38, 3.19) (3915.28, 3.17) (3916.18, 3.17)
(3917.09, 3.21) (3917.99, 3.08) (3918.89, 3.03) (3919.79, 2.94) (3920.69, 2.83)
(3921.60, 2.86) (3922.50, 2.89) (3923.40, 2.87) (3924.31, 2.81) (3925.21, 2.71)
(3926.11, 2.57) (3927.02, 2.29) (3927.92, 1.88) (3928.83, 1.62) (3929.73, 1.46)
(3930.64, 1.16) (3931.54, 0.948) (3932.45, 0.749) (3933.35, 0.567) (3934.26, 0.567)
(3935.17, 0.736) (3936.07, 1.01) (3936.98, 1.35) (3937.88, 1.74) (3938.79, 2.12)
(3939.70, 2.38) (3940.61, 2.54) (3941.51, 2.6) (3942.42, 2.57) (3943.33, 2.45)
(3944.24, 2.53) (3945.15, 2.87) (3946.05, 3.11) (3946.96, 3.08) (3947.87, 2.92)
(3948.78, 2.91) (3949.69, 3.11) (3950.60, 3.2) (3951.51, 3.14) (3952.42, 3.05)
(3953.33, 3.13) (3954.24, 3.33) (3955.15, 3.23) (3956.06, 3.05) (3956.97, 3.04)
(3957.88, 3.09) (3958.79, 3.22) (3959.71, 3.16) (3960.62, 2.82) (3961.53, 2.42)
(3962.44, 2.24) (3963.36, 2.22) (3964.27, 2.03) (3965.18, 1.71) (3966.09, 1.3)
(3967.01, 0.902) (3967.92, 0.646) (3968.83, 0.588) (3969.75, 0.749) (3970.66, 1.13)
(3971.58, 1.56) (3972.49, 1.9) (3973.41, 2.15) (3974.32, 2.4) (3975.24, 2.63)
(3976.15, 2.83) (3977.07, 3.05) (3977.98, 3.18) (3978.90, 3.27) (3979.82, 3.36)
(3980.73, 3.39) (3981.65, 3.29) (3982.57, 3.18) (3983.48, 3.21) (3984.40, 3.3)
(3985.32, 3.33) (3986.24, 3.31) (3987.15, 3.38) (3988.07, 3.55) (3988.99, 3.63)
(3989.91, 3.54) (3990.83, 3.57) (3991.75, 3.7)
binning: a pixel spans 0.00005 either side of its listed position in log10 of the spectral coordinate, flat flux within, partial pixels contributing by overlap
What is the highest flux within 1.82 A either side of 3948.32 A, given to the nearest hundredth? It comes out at 3.11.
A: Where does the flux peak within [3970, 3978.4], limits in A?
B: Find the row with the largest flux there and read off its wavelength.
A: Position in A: 3977.98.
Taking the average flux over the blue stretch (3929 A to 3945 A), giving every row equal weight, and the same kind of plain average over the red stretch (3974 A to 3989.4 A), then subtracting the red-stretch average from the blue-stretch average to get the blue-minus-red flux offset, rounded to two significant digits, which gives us -1.6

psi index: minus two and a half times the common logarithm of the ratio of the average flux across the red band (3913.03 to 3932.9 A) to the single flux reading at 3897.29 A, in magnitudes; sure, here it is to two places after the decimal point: 0.28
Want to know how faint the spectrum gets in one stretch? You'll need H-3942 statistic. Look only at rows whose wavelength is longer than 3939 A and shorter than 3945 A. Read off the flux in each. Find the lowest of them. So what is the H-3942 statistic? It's 2.38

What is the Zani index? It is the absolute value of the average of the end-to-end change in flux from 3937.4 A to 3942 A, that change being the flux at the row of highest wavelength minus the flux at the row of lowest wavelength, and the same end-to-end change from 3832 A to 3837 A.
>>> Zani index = 0.48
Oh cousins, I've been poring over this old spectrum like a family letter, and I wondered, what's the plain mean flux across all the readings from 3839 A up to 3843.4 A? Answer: 2.6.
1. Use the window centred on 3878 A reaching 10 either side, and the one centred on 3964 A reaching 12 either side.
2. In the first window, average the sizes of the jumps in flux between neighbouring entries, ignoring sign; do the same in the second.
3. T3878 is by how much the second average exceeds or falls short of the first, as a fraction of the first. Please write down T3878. 0.15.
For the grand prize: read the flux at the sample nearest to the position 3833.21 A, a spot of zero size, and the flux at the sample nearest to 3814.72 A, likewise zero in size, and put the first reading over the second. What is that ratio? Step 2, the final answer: 0.68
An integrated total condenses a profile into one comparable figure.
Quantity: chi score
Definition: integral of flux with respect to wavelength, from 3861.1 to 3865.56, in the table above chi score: 15.0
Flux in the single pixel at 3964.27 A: 2.03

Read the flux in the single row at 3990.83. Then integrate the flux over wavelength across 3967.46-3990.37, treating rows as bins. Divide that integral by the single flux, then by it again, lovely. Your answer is 4.8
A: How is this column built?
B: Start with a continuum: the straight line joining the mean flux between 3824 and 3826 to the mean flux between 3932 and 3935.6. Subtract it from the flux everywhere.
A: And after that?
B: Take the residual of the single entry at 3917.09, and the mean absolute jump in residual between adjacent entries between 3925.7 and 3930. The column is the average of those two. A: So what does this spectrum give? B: 1.3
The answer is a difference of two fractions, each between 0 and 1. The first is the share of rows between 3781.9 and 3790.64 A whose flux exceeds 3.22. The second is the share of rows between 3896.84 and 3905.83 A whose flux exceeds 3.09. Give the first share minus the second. -0.10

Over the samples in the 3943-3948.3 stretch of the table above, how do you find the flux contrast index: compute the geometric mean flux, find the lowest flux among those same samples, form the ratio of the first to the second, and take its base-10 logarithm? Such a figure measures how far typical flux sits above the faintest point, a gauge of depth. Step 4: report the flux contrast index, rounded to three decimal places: 0.060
